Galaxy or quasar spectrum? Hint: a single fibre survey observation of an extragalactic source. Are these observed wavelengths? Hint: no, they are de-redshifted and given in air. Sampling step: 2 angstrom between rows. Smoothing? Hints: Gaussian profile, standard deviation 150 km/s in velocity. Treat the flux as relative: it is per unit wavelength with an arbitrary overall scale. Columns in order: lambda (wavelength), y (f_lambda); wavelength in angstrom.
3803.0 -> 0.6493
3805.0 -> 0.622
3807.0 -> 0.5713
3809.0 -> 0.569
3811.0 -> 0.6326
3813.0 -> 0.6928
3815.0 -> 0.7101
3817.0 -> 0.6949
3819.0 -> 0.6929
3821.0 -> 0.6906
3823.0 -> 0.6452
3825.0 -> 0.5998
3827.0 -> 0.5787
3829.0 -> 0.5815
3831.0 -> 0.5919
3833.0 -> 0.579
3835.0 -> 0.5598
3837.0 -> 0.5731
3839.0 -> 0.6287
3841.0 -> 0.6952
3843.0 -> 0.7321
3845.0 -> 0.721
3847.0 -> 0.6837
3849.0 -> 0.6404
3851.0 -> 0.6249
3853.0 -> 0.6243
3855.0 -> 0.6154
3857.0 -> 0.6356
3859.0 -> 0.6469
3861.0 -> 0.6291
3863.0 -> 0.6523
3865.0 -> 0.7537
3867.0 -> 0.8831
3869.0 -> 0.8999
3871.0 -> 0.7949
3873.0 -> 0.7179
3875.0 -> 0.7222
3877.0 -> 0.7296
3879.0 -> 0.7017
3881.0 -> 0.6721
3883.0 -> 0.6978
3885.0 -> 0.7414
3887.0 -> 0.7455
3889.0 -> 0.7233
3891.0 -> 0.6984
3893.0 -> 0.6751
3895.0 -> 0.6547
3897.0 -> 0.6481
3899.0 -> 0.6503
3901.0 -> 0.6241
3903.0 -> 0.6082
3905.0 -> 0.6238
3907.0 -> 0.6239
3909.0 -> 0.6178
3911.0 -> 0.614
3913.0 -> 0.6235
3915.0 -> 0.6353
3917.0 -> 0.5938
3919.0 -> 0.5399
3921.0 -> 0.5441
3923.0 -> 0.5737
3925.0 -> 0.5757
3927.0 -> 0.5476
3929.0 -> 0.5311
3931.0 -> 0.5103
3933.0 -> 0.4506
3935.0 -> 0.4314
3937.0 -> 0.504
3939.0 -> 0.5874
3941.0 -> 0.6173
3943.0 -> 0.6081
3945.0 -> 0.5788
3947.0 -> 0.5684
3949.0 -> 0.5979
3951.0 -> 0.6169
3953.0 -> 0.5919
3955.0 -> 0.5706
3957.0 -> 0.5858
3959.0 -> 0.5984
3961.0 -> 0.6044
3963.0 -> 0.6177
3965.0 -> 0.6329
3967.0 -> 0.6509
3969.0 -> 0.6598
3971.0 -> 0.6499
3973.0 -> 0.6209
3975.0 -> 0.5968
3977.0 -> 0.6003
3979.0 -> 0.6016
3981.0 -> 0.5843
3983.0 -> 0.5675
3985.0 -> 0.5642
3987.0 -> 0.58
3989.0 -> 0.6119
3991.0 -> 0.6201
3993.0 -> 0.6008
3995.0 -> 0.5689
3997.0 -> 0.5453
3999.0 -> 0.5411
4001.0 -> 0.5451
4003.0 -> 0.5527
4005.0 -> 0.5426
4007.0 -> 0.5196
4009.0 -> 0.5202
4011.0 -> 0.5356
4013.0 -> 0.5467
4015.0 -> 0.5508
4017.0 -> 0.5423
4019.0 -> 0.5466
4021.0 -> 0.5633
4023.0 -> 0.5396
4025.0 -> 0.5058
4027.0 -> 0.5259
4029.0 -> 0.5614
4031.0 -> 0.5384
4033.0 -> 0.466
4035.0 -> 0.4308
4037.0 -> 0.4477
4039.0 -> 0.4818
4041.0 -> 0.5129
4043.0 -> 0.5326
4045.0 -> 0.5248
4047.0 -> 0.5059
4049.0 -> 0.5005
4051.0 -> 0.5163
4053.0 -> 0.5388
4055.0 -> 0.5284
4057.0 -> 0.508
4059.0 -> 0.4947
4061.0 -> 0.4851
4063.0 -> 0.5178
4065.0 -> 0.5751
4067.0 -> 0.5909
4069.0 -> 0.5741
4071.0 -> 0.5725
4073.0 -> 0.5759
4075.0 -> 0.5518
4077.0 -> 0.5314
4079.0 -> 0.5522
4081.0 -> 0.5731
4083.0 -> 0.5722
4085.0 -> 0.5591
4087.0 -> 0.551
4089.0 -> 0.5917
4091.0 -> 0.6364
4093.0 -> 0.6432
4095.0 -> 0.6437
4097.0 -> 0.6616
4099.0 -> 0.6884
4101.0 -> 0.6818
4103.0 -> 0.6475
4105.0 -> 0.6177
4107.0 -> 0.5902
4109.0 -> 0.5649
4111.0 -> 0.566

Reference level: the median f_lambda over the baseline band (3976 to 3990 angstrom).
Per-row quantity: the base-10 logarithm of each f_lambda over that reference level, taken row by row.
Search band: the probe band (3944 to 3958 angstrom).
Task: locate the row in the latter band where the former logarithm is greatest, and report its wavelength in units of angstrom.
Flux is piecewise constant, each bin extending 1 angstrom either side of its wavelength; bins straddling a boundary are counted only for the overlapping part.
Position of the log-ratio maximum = 3951.0 angstrom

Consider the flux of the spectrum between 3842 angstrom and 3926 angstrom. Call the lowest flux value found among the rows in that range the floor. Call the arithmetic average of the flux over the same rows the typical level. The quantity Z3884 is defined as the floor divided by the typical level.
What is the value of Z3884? 0.807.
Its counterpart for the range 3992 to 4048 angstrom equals 0.815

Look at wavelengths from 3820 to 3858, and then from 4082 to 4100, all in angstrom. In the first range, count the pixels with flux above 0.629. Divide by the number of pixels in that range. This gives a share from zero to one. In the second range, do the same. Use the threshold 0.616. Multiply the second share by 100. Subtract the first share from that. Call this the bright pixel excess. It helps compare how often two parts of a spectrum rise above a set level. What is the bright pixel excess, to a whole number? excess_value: 55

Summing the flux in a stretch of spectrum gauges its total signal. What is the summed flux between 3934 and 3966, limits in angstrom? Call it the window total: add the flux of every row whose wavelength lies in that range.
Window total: 9.3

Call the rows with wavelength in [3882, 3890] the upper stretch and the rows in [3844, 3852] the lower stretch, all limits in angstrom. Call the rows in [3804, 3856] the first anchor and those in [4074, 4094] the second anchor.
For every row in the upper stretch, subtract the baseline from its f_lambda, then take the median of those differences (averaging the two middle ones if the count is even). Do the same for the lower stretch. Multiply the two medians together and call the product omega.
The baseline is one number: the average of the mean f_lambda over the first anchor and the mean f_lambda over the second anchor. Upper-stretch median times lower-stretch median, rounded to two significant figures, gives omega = 0.0070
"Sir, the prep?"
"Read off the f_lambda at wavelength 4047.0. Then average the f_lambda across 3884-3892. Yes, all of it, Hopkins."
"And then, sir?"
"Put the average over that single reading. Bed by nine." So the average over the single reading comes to 1.4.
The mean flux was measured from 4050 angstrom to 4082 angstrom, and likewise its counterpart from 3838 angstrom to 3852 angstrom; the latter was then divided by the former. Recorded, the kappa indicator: 1.24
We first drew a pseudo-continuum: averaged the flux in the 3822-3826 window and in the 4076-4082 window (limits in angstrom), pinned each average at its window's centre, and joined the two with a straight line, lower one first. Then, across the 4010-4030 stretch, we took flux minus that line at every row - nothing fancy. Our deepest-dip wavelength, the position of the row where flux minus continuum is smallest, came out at 4025.0 angstrom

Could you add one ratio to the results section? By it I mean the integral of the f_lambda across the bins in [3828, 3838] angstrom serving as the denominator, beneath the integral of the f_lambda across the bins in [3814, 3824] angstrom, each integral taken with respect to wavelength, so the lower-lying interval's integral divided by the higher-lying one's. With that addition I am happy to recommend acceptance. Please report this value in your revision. 1.19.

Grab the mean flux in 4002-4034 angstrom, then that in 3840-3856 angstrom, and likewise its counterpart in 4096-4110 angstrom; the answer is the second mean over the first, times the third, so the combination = 0.79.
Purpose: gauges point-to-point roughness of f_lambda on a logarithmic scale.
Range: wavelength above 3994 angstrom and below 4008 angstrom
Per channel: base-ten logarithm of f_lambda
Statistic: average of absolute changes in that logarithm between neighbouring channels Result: 0.010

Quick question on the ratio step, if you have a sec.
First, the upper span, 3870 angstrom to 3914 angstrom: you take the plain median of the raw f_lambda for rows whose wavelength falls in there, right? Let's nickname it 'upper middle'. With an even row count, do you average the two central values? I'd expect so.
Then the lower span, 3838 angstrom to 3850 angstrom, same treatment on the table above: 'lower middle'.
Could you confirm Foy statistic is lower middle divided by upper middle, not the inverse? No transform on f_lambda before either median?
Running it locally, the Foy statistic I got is 1.02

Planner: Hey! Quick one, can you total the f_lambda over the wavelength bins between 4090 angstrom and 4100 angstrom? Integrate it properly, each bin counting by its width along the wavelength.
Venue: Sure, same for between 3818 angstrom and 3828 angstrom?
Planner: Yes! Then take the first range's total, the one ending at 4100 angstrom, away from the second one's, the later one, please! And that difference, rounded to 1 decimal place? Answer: -0.1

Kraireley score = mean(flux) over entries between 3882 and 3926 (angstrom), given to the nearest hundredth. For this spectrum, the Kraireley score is 0.64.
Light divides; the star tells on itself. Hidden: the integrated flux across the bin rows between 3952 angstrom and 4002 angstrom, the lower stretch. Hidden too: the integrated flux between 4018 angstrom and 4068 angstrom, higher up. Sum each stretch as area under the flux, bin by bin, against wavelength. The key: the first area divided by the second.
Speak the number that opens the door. 1.15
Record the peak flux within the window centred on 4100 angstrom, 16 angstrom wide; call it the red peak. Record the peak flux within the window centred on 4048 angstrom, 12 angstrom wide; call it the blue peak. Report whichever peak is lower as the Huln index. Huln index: 0.539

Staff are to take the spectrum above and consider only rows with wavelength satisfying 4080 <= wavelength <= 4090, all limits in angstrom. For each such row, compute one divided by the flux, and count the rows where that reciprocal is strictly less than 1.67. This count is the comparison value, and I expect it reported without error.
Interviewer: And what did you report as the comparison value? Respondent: 0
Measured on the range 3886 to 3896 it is 5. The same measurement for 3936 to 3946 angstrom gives 2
